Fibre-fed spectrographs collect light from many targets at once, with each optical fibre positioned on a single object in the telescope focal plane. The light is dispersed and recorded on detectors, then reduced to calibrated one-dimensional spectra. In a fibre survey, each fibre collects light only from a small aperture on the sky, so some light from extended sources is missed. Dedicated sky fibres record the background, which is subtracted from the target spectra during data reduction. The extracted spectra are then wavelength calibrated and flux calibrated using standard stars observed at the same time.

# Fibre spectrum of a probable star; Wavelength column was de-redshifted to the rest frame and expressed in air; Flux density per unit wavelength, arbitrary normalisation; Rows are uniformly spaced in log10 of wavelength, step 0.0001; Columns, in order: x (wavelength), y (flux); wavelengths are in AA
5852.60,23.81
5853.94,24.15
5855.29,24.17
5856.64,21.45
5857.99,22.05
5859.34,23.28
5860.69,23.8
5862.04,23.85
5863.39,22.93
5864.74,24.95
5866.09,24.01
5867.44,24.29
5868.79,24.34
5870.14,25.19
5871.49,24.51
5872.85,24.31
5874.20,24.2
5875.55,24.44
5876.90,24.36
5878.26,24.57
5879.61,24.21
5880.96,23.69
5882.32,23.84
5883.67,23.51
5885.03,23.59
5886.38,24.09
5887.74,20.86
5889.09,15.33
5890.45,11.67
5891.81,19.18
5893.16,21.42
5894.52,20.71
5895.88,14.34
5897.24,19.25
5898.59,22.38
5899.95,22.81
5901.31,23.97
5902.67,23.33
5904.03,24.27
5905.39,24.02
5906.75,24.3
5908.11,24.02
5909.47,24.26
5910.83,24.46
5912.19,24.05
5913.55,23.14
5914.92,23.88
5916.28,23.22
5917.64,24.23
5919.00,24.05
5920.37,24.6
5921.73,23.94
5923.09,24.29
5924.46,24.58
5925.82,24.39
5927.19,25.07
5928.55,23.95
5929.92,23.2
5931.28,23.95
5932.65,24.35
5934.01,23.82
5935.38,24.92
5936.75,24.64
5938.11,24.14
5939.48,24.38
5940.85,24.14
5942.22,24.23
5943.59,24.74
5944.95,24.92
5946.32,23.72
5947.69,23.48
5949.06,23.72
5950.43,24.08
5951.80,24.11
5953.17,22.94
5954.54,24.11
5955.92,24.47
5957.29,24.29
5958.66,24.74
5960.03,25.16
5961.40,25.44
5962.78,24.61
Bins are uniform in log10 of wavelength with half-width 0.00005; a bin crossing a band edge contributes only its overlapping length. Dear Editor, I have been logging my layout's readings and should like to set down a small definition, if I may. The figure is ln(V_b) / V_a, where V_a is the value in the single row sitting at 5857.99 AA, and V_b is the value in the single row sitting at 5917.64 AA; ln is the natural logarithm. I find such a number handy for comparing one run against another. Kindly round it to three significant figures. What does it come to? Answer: 0.145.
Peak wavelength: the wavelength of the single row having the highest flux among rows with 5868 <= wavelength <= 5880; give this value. 5870.14 AA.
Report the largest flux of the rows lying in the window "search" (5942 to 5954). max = 24.92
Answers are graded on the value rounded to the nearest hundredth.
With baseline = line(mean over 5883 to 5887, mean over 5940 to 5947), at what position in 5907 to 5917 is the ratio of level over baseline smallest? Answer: 5913.55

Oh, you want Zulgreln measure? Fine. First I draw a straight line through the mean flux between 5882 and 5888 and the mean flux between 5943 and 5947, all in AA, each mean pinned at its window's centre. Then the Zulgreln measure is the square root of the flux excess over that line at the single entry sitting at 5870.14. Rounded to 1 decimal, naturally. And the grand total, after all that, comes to 1.5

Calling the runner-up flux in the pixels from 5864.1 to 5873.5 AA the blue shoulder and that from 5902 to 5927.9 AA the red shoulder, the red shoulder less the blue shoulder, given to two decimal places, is -0.35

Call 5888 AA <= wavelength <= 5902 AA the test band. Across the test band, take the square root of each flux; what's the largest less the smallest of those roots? 1.48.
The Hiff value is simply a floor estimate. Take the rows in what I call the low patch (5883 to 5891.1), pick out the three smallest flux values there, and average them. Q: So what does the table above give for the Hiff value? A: 16.0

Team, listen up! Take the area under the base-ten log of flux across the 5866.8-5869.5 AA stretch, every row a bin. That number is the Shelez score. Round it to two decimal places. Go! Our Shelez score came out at 3.75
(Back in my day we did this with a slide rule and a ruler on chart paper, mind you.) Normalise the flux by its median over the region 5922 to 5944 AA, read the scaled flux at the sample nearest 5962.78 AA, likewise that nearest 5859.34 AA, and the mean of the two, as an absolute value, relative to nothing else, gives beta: 0.98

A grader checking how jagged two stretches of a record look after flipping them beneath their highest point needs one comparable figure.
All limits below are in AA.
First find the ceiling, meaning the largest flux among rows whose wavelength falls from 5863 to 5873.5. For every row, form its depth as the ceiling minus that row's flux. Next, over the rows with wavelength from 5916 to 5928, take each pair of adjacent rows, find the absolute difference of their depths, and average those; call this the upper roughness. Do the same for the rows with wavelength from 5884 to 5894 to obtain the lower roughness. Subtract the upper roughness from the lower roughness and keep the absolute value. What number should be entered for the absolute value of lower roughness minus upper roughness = 3.3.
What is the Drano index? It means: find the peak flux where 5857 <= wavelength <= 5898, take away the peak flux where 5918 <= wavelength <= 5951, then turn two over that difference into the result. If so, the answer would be 17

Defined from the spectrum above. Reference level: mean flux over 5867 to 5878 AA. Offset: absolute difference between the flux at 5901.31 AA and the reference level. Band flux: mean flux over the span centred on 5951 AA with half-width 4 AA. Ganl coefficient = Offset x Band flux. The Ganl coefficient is 12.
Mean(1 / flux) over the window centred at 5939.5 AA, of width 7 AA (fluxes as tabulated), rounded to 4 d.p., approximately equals 0.0411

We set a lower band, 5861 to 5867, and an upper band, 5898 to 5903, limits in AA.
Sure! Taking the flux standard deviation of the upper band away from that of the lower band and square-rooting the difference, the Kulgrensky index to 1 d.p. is 0.4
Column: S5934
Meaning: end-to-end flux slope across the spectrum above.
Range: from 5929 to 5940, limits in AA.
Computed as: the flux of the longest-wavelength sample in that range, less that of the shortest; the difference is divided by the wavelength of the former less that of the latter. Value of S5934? 0.12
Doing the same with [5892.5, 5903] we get 0.20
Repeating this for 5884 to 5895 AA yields -0.30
